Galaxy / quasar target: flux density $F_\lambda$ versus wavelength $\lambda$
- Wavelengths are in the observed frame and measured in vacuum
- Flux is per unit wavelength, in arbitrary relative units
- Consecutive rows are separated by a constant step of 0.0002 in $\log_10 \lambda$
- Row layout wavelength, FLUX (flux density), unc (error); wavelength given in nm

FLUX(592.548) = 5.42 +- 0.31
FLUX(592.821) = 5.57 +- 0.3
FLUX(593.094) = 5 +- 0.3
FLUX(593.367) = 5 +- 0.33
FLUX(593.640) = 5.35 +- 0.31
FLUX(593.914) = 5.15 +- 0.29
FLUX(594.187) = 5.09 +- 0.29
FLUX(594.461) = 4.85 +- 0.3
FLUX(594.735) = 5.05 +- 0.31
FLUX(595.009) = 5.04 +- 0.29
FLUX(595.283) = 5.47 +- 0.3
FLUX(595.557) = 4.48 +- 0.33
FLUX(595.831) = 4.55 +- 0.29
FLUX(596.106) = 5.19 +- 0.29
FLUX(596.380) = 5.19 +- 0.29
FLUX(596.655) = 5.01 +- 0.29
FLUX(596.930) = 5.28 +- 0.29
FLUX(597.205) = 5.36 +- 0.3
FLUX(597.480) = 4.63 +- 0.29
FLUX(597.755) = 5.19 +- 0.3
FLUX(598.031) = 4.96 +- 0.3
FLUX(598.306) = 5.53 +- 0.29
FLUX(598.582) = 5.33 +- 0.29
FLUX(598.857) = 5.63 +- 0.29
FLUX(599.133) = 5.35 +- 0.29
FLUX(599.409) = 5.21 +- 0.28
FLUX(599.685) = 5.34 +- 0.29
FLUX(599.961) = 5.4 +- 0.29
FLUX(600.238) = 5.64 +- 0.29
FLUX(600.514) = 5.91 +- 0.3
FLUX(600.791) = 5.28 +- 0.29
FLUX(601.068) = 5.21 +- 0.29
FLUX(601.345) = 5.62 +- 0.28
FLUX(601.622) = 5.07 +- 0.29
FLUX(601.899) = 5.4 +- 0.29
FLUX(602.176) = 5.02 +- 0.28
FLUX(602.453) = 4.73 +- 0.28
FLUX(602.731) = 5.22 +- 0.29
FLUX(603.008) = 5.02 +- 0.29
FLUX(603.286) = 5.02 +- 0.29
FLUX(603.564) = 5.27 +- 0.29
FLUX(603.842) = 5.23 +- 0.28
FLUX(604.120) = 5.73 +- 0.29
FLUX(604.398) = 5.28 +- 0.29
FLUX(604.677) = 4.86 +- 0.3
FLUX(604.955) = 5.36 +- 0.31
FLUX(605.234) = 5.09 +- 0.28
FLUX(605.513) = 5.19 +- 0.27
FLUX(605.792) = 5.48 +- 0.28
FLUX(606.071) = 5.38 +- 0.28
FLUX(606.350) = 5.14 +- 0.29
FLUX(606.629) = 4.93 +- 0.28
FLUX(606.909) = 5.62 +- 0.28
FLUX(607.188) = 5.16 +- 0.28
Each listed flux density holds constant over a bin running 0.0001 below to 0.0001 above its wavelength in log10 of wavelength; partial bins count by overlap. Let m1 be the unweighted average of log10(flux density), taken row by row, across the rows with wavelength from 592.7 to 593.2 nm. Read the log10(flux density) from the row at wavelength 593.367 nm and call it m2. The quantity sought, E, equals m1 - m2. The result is 0.023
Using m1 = 0.722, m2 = 0.699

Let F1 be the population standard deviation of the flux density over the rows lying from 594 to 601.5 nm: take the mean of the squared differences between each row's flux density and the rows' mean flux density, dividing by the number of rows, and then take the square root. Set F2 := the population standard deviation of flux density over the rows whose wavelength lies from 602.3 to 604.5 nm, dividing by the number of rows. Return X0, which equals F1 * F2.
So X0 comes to 0.088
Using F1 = 0.329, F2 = 0.27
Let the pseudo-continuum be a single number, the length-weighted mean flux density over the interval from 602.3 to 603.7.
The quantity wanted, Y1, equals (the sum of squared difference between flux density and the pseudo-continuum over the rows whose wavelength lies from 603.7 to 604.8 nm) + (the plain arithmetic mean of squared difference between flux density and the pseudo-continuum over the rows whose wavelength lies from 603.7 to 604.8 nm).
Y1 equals 0.73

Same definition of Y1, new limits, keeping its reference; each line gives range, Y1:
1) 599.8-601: 1.57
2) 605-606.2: 0.39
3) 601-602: 0.59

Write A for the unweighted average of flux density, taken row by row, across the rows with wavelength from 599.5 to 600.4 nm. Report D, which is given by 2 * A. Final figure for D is 10.9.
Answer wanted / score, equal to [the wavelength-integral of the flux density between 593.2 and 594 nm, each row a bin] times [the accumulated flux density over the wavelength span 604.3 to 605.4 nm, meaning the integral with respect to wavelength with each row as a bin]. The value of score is 23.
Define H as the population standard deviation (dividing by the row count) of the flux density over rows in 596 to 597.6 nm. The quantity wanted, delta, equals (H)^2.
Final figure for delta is 0.06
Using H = 0.24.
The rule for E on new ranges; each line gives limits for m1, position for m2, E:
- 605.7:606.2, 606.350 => 0.024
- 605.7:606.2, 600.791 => 0.012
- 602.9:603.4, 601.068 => -0.016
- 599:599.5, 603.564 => 0.001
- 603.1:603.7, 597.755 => -0.004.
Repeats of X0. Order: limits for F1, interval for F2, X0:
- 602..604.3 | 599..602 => 0.062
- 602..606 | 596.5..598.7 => 0.065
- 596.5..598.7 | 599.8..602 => 0.067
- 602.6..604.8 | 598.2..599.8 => 0.034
